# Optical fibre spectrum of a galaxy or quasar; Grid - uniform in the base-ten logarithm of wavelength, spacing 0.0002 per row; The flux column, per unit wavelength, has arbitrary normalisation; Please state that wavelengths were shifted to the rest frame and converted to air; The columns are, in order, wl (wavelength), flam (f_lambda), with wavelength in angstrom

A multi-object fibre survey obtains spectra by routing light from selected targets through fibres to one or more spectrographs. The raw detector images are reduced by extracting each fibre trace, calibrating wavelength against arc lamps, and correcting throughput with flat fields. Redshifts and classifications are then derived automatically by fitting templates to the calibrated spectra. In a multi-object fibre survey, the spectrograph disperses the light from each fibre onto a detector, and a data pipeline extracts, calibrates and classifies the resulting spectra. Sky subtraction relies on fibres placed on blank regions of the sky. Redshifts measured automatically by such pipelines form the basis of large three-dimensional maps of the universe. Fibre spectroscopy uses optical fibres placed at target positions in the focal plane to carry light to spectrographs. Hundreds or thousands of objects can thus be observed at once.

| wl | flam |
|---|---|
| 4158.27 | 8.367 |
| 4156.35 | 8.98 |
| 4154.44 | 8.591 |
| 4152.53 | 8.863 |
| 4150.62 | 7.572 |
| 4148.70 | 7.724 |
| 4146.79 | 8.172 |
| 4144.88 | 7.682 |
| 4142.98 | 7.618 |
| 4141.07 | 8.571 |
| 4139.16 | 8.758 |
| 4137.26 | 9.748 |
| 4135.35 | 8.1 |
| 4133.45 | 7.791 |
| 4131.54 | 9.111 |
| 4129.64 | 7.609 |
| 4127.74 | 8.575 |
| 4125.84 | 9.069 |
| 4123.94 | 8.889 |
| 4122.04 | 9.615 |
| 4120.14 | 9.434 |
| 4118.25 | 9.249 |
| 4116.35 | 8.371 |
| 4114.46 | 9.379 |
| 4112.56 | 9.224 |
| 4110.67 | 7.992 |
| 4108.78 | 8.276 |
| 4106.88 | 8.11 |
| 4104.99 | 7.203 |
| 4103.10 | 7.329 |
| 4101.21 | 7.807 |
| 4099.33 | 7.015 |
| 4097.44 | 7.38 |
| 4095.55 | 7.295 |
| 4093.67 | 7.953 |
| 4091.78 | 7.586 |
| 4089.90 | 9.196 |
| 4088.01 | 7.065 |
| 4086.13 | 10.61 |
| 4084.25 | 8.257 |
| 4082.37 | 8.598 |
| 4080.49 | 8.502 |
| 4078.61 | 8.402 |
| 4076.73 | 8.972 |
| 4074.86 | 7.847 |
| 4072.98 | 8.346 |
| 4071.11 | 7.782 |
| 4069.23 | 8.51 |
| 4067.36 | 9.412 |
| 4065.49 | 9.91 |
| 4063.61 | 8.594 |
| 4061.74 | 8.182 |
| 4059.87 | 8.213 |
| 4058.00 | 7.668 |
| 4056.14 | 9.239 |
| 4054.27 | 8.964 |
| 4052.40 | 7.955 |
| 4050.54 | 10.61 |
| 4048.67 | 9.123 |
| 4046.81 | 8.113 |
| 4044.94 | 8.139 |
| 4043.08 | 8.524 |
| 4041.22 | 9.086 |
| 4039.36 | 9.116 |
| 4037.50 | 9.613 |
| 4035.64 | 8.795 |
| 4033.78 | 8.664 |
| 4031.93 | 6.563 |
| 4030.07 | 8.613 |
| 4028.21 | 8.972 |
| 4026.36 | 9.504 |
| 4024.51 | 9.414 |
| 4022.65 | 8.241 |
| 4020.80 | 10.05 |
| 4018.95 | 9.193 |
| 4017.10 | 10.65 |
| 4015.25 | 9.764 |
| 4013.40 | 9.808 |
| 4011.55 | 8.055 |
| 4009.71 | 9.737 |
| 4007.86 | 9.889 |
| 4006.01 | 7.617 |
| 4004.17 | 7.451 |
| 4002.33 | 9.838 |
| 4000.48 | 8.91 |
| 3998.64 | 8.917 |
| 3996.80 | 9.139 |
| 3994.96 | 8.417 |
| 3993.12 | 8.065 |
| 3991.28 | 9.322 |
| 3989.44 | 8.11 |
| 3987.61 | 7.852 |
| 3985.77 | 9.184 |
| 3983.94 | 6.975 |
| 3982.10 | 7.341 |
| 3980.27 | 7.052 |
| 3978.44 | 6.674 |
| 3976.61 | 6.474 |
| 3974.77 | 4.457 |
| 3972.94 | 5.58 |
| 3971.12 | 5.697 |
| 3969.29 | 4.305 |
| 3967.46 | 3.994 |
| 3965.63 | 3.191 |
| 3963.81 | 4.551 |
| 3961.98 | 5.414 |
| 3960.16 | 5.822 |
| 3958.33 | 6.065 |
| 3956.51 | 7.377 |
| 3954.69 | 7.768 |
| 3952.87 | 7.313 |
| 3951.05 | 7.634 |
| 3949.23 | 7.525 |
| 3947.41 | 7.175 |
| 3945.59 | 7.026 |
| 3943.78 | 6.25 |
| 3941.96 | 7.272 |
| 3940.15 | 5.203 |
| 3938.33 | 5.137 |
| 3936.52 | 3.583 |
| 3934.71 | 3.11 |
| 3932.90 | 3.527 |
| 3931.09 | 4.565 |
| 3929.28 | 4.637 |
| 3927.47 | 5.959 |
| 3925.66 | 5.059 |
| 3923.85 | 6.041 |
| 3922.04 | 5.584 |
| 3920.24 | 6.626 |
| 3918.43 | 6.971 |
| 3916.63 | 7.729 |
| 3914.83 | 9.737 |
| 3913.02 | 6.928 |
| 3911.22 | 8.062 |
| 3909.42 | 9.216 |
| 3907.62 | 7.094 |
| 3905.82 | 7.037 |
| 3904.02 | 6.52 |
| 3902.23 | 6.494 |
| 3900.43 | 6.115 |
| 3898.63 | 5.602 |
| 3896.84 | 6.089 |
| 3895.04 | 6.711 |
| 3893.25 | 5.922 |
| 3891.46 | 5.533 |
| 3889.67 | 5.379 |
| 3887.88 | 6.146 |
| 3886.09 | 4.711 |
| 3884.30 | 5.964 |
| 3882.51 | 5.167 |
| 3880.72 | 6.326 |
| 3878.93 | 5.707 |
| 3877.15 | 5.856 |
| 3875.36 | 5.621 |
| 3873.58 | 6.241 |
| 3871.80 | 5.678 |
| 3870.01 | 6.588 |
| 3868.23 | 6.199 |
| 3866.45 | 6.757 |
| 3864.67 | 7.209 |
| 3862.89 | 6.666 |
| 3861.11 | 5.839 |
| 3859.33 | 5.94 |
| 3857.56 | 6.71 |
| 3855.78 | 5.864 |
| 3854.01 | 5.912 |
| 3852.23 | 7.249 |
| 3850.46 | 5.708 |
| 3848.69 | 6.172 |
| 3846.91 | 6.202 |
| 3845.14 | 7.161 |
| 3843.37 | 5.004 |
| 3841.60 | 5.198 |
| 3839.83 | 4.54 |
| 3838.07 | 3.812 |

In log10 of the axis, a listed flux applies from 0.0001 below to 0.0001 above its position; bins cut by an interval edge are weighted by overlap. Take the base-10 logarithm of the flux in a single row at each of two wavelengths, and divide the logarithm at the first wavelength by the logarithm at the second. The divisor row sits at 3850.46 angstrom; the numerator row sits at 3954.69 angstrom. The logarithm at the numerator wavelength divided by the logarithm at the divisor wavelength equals 1.18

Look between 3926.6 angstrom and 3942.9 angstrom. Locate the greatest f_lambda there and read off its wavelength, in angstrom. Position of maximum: 3941.96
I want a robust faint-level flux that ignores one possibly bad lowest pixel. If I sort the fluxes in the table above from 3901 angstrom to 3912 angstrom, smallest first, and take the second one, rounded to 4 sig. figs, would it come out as 6.520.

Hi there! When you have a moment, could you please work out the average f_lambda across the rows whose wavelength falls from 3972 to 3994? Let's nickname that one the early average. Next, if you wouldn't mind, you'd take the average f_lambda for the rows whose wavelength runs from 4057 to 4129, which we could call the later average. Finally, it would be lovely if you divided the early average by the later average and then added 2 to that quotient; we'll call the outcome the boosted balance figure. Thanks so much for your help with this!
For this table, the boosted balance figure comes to 2.86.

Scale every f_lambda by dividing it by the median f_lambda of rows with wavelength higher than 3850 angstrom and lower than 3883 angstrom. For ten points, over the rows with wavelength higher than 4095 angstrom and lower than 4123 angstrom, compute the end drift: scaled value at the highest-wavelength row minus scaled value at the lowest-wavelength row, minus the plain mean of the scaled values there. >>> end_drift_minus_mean -1.0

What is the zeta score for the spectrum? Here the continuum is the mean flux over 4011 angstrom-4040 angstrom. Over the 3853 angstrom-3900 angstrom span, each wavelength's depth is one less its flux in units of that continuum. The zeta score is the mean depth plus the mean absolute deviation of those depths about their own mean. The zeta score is 0.38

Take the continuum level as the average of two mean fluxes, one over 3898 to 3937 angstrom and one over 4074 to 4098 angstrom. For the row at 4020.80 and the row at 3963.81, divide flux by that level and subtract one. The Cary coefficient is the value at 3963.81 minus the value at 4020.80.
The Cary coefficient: -0.8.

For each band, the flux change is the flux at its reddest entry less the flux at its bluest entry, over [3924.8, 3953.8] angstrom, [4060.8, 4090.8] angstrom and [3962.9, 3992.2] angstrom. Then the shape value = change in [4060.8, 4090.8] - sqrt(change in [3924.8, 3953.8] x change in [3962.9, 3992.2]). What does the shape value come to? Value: -2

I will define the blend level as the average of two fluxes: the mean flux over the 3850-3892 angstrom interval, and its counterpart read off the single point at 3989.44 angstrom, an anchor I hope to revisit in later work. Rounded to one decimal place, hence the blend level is 7.1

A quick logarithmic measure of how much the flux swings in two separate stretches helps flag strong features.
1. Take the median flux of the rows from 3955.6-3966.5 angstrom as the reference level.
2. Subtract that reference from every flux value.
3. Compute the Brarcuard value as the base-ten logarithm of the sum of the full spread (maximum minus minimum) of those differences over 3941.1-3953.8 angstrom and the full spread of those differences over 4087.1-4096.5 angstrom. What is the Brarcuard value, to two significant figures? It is 0.55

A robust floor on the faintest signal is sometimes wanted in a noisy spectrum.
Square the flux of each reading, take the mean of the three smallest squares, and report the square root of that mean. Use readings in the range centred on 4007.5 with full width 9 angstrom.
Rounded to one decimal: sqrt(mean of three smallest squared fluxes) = 7.7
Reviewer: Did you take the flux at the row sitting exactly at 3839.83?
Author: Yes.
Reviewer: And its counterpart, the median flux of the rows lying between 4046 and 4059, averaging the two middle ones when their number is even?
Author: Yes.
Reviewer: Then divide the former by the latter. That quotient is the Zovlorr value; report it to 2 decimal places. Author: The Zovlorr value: 0.51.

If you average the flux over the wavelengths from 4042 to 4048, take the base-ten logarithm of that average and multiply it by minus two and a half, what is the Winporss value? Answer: -2.3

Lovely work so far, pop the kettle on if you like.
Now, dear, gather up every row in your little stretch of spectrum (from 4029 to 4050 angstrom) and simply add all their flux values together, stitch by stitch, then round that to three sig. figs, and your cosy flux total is 94.3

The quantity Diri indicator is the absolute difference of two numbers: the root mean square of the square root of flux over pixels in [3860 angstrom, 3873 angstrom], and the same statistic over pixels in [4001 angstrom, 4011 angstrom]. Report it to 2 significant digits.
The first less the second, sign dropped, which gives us 0.45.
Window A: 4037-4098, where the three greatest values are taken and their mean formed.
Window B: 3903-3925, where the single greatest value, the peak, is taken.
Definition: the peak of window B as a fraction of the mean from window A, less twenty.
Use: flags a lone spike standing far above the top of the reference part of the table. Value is -19.1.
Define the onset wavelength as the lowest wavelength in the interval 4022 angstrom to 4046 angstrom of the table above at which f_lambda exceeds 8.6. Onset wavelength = 4024.51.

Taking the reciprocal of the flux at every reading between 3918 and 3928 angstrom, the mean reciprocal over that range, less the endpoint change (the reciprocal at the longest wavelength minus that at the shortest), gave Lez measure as 0.14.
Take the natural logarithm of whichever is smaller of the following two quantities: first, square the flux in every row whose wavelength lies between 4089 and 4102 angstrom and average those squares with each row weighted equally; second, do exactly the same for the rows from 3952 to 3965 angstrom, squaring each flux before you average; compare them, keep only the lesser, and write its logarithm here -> 3.7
